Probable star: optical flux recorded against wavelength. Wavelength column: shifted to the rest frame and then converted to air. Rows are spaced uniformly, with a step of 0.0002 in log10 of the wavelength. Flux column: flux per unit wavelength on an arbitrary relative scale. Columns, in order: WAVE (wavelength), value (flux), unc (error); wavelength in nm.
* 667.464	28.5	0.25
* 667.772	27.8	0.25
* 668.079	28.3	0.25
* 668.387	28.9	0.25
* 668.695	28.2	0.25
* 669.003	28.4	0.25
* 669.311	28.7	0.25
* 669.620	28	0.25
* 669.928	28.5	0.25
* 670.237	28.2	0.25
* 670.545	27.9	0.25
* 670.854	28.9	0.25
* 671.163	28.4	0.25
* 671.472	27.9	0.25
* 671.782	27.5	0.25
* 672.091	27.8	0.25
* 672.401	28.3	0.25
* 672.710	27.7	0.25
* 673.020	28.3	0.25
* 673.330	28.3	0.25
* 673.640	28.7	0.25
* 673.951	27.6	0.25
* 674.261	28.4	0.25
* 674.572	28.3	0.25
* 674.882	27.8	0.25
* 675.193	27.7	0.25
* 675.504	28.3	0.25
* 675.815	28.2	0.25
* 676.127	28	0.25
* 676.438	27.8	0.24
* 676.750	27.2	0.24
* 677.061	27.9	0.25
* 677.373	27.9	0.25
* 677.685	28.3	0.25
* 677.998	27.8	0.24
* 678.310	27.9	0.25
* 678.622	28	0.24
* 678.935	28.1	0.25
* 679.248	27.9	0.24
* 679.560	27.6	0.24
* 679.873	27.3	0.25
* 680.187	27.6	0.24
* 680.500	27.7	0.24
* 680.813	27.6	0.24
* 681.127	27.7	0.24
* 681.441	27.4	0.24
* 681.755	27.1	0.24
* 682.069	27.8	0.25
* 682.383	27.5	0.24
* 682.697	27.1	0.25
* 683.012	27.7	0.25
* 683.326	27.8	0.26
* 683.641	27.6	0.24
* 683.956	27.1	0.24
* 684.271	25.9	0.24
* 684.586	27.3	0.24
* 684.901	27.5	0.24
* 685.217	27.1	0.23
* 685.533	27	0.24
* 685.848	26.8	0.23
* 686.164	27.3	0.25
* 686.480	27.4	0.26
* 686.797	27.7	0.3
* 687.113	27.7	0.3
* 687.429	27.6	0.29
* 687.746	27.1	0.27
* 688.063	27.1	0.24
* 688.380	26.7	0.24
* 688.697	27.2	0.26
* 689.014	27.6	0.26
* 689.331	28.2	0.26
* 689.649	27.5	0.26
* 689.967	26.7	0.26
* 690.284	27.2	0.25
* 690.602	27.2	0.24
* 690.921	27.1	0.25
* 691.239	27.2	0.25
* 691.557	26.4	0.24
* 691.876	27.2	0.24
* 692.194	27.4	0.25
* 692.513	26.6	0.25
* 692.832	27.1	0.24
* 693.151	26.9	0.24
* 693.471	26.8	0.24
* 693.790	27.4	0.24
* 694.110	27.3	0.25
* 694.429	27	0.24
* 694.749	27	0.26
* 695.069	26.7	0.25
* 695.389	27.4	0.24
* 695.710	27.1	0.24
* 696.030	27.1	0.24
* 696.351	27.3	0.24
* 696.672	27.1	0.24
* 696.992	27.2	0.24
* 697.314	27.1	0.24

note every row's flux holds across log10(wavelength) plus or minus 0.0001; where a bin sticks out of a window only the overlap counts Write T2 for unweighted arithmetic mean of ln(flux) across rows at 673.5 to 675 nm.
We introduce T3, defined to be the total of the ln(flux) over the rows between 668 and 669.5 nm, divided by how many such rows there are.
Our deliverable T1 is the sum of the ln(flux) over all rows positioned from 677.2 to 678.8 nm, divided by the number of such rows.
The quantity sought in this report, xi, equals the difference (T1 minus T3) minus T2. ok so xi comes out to -3.36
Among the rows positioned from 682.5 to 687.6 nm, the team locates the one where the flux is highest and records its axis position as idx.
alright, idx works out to 683.326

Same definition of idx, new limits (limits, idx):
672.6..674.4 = 673.640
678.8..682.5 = 678.935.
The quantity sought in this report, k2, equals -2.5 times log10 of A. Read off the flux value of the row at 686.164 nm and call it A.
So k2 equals -3.59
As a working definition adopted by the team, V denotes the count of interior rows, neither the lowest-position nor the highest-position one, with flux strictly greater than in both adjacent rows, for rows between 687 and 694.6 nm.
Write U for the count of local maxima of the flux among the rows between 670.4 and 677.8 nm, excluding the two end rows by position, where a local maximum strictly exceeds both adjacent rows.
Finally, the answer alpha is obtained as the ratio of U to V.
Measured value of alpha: 1.00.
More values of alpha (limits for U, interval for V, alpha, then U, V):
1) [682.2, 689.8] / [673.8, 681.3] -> 0.60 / 3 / 5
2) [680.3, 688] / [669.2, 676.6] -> 0.67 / 4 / 6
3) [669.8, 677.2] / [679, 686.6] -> 1.00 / 5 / 5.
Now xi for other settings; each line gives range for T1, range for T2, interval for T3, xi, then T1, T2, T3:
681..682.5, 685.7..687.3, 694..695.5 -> -3.29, 3.31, 3.31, 3.30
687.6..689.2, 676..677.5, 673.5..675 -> -3.36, 3.30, 3.32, 3.34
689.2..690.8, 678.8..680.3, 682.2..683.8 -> -3.33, 3.31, 3.32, 3.32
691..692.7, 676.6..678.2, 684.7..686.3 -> -3.33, 3.29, 3.33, 3.30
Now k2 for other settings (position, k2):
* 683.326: -3.61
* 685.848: -3.57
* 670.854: -3.65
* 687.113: -3.61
